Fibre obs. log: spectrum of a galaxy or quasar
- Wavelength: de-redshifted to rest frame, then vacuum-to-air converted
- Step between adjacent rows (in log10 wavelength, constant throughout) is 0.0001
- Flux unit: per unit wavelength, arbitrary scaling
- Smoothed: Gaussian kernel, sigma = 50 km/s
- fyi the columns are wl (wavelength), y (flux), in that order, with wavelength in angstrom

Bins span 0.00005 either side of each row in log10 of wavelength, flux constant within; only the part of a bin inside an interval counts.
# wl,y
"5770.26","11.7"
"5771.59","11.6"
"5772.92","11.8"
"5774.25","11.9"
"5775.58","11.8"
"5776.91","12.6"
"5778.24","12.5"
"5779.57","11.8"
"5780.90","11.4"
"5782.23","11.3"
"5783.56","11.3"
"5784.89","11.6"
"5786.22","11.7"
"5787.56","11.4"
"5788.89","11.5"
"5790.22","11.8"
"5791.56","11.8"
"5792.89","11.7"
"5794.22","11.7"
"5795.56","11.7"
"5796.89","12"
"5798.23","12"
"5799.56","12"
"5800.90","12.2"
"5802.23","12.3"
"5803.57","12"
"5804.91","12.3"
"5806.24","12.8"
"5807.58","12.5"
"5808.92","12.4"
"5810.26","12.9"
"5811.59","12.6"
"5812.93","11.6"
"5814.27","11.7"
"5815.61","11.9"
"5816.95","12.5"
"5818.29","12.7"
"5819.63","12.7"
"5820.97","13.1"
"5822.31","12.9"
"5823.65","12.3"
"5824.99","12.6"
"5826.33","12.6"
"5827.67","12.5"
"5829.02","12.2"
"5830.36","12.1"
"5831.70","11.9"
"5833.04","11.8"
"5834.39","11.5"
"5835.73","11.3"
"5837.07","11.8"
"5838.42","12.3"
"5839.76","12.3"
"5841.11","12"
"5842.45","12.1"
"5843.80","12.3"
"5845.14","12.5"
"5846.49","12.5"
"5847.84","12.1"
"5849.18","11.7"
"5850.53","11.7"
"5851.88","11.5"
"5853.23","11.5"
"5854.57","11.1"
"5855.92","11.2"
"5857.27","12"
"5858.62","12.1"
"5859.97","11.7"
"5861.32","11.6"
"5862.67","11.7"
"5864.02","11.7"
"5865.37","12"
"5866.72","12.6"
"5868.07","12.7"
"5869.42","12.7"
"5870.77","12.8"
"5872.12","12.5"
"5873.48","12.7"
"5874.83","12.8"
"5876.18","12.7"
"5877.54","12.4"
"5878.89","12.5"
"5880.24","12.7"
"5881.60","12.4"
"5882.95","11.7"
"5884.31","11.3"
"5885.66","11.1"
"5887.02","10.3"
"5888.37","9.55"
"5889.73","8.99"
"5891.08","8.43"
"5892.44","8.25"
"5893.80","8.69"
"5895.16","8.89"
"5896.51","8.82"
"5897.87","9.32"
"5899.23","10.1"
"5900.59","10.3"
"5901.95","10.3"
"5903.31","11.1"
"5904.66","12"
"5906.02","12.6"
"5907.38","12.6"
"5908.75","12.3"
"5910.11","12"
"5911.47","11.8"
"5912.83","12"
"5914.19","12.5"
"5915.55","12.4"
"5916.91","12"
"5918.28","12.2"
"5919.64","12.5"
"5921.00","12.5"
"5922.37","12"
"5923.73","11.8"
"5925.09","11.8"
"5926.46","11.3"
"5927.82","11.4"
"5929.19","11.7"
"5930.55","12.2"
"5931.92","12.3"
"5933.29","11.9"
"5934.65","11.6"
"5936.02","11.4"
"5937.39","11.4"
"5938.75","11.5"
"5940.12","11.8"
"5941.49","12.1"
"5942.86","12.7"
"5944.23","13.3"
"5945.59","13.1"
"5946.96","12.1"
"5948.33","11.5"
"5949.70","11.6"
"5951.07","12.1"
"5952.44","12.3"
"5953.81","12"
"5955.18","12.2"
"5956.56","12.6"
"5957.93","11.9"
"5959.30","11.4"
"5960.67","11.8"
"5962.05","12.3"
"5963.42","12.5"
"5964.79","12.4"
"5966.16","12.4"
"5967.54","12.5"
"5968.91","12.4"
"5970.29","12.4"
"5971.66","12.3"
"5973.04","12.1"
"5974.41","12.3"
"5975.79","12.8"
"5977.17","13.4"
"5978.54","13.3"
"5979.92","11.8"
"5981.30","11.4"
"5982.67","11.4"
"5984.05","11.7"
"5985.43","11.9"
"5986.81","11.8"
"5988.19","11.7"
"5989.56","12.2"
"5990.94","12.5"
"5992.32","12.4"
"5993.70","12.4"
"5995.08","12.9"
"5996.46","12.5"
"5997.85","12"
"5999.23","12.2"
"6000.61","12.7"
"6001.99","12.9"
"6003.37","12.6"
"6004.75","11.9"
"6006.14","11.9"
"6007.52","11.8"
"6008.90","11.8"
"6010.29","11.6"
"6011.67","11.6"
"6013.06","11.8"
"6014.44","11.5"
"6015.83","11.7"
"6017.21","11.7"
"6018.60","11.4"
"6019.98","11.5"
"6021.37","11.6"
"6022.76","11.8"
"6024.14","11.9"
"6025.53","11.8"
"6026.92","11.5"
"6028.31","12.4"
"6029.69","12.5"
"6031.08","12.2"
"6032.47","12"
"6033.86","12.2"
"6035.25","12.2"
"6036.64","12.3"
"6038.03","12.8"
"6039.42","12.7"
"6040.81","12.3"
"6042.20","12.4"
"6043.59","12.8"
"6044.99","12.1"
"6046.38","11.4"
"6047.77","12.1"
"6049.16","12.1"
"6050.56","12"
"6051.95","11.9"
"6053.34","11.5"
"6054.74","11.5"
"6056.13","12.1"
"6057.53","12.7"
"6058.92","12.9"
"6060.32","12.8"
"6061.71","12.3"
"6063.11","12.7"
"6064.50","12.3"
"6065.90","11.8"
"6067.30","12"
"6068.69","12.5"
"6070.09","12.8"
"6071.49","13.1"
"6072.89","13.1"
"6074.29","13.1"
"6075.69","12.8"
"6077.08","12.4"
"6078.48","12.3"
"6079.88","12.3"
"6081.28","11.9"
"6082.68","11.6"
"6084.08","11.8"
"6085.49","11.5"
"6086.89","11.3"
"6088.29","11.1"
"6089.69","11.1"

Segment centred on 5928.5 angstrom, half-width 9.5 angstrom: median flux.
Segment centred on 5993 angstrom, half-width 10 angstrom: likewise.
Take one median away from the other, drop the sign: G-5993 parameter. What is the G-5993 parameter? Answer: 0.50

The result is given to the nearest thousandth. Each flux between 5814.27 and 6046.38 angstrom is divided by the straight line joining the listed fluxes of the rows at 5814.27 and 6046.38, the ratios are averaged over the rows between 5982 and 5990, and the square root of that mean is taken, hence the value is 1.013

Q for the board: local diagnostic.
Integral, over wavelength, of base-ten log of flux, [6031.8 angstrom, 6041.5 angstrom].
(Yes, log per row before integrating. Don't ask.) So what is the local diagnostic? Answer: 10.6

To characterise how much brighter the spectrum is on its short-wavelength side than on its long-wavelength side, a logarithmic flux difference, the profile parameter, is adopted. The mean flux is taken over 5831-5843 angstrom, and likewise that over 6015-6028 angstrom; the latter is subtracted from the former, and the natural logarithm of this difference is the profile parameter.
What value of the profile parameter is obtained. -1.5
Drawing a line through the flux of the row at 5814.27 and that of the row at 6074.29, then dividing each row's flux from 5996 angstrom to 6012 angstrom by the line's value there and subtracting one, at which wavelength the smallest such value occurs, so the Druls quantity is 6011.67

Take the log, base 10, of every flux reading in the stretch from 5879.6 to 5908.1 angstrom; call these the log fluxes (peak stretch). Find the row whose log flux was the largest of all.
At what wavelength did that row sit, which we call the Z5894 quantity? 5880.24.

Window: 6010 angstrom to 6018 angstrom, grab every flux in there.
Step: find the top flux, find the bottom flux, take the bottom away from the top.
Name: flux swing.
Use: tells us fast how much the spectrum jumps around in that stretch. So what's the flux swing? 0.3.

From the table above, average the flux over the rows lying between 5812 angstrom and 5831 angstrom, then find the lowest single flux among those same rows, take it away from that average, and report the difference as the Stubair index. 0.79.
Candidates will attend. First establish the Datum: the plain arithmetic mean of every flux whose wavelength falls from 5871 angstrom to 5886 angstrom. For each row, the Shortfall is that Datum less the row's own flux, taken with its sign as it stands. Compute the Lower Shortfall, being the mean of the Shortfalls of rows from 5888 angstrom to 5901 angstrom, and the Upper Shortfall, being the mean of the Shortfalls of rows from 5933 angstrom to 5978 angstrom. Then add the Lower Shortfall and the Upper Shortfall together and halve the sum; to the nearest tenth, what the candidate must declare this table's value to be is 1.6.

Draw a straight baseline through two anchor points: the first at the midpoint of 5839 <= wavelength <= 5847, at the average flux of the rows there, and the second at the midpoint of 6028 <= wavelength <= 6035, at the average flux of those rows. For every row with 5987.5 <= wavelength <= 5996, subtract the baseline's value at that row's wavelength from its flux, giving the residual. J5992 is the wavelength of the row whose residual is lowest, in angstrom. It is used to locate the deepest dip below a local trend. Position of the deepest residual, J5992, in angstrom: 5988.19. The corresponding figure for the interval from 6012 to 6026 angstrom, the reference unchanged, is 6018.60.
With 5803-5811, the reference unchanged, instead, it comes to 5803.57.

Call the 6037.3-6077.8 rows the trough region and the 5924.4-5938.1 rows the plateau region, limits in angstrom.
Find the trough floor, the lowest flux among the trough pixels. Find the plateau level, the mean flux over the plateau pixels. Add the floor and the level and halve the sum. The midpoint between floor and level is 11.6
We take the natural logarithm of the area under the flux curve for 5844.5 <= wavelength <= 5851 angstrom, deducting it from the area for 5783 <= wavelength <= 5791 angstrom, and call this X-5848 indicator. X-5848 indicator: 88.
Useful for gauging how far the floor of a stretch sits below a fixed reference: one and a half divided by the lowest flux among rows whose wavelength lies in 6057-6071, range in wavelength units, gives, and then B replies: 0.1271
